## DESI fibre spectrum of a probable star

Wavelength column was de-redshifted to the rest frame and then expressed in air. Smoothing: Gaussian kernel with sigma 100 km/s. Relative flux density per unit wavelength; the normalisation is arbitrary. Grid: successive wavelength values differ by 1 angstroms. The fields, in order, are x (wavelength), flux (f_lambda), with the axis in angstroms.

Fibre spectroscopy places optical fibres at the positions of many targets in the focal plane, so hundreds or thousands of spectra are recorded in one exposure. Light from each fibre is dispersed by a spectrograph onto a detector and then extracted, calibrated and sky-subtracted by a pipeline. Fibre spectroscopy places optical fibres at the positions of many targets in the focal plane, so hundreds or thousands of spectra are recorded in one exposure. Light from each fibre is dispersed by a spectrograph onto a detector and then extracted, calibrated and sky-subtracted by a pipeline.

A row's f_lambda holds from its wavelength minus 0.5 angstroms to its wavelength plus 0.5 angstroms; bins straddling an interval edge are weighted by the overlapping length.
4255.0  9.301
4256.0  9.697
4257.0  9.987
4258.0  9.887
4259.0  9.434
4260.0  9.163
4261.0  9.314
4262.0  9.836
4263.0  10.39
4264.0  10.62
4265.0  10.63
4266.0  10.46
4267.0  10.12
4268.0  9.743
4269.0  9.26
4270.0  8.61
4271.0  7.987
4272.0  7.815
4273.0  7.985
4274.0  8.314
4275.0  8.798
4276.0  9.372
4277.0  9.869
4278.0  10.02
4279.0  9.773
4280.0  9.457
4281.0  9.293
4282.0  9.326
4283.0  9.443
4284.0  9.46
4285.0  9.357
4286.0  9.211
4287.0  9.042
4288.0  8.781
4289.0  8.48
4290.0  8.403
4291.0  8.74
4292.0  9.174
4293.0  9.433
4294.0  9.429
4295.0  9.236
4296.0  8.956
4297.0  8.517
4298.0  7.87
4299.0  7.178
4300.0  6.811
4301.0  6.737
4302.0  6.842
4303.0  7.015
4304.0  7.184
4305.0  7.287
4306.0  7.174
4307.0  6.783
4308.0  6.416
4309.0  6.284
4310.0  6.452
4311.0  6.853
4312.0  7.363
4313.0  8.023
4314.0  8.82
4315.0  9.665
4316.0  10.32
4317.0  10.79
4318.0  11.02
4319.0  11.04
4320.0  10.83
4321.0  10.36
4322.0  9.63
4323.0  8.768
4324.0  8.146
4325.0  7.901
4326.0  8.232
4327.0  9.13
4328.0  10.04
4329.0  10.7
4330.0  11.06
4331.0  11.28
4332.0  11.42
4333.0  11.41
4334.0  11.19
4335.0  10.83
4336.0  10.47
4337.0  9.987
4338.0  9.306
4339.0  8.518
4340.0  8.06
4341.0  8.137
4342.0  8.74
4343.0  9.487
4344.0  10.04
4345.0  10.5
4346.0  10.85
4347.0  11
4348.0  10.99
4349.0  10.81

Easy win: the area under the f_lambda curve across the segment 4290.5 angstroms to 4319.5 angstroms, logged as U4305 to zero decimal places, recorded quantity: 237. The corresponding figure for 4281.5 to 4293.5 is 109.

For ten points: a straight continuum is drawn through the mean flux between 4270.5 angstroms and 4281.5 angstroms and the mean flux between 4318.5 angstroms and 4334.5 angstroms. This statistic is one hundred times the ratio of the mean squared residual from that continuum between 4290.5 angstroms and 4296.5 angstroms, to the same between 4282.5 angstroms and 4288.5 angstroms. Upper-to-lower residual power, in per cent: 121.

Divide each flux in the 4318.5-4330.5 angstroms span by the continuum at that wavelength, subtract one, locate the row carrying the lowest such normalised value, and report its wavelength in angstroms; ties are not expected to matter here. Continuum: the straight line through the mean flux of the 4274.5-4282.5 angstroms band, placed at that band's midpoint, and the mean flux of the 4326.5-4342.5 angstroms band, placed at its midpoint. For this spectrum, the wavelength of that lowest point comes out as 4325.0 angstroms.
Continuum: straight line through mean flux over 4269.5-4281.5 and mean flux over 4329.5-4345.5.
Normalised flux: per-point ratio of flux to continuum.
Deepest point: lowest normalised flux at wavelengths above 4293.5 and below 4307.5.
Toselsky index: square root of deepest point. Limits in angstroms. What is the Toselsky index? 0.845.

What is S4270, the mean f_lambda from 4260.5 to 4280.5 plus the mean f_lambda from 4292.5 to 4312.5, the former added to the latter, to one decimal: 16.9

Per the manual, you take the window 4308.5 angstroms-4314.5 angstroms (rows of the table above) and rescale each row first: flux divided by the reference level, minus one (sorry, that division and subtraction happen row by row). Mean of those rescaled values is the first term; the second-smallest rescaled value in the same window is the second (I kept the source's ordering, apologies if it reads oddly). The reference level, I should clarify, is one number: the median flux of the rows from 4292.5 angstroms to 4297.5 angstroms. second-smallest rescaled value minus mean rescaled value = -0.092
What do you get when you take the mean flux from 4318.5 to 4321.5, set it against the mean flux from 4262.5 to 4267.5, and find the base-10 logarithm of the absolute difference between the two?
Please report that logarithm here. -0.5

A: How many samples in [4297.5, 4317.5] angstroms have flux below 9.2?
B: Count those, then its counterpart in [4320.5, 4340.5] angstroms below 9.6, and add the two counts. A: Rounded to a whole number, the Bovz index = 25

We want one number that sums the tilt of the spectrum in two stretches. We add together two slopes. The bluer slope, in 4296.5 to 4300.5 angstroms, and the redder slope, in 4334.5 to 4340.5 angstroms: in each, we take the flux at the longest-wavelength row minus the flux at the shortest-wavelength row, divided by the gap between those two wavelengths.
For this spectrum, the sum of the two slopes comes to -1.1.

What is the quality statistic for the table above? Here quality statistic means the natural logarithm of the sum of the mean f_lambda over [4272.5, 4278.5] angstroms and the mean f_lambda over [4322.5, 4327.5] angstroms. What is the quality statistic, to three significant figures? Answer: 2.86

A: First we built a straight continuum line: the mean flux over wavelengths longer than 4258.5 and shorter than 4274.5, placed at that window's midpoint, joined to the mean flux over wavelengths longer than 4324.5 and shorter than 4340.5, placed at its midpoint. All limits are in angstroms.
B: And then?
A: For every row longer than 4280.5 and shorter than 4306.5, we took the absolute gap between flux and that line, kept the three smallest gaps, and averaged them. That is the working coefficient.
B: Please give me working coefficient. 0.10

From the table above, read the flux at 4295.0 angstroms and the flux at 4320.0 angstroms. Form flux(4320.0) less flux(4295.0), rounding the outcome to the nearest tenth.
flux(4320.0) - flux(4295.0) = 1.6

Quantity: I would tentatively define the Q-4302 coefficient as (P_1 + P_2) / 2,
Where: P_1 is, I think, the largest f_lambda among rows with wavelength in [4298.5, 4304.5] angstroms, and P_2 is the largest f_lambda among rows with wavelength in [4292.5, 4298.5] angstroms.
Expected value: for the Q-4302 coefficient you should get 8.3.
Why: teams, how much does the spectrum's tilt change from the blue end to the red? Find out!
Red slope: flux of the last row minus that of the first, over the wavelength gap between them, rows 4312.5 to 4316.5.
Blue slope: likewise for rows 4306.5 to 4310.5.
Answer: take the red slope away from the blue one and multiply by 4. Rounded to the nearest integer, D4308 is -4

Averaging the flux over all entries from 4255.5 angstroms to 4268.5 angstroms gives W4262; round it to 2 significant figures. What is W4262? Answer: 9.9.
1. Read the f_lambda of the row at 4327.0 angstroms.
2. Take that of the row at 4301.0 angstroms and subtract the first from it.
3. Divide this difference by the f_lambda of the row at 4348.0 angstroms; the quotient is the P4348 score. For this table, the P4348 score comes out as -0.22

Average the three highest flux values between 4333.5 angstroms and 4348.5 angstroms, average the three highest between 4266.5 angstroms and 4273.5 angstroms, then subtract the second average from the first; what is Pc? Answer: 1.4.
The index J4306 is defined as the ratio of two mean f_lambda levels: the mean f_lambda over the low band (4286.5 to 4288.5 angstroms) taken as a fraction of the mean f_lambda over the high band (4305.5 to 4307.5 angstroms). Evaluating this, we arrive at 1.3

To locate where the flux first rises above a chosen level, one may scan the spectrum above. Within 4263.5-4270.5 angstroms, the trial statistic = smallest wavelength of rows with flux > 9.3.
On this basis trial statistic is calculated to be 4264.0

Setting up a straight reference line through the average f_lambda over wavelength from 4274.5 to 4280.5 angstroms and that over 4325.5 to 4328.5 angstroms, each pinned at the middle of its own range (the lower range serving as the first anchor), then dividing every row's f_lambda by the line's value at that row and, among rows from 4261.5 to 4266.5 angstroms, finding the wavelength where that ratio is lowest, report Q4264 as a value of 4262.0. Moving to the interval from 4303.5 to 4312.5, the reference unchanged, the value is 4309.0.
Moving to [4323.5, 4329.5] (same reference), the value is 4325.0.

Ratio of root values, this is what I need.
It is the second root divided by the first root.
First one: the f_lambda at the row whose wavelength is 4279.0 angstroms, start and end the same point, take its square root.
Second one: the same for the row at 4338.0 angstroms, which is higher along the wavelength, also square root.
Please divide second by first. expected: 0.976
